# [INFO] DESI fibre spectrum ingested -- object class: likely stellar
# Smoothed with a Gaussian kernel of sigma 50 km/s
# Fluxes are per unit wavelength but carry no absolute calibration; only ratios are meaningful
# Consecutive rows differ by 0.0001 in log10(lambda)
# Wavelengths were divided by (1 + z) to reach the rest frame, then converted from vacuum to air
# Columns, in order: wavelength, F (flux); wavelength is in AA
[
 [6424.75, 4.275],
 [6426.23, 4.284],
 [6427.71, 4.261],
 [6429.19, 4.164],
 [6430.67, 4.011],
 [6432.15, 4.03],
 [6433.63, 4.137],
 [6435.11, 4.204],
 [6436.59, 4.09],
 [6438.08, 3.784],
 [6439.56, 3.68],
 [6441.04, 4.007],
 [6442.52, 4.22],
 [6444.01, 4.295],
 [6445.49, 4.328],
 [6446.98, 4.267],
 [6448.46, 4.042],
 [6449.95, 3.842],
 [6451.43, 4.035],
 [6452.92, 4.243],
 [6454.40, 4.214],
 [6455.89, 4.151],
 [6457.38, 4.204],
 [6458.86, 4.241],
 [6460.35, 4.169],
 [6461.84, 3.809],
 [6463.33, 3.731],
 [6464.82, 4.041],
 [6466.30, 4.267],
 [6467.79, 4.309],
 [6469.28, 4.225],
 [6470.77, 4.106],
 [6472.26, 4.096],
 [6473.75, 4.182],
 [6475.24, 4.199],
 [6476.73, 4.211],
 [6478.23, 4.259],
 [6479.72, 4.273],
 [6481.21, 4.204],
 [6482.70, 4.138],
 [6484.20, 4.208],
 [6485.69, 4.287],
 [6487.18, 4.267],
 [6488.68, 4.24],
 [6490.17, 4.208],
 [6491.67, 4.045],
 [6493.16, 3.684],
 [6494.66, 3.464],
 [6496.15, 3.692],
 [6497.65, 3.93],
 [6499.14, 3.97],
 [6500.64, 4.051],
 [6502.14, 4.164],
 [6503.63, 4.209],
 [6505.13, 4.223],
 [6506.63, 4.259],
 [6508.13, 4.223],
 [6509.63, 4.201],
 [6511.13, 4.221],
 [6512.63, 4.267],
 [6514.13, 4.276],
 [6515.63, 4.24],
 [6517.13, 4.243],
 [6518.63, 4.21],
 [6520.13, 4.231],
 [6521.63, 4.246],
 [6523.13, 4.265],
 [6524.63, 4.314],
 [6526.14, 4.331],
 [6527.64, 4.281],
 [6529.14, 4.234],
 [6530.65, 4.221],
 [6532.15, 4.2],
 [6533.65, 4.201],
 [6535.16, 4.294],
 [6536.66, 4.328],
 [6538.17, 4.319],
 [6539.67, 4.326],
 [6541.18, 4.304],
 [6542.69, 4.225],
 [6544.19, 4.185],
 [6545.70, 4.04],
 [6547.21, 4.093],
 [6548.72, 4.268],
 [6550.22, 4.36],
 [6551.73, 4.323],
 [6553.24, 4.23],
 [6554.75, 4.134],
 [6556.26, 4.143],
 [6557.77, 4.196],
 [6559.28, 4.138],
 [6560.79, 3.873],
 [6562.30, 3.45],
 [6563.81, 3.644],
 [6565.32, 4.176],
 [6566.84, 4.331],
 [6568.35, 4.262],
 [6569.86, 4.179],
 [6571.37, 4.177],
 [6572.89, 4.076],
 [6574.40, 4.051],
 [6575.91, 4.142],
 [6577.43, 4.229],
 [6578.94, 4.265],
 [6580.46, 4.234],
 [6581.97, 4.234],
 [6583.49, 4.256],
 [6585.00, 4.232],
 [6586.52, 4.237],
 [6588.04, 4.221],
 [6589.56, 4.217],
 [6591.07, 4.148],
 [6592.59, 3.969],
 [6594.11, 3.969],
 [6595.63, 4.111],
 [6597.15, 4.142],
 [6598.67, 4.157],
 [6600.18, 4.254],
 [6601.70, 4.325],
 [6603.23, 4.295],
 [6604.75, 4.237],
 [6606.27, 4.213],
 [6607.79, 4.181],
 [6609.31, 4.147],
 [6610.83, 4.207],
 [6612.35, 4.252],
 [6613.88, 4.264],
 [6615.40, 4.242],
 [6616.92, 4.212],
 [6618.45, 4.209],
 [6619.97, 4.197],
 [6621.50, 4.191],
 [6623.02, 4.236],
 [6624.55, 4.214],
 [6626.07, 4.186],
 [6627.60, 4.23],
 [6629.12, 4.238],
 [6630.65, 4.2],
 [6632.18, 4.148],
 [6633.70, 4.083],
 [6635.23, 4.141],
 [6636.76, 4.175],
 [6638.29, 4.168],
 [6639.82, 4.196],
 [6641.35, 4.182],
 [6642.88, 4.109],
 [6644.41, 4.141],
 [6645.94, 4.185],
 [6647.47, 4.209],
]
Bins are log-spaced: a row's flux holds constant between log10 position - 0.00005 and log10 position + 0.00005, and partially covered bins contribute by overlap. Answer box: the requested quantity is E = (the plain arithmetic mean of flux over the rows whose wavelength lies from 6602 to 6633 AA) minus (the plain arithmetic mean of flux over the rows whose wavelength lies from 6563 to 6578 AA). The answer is 0.09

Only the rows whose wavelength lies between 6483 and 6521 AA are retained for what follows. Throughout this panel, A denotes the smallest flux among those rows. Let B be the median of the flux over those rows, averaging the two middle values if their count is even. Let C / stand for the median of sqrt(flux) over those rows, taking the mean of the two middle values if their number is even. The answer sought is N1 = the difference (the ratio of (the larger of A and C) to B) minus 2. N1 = -1.18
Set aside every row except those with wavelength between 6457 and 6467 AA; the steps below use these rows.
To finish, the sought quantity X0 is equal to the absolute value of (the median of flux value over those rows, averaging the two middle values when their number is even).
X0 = 4.17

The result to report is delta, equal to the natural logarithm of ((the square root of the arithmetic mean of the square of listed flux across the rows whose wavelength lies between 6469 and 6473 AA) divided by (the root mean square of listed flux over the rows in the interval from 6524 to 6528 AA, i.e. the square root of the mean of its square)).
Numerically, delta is -0.039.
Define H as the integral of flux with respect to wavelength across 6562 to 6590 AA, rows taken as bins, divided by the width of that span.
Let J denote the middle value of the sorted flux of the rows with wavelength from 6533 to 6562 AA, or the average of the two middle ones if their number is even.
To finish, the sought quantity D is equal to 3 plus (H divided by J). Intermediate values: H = 4.15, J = 4.225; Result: 3.982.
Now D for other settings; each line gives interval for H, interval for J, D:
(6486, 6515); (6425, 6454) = 3.988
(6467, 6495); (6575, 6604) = 3.980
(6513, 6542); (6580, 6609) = 4.011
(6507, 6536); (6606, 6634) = 4.009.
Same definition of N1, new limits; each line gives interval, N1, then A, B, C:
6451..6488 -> -1.11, 3.731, 4.20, 2.05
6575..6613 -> -1.06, 3.969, 4.22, 2.05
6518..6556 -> -1.05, 4.04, 4.25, 2.06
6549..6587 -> -1.18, 3.45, 4.20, 2.05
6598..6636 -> -1.03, 4.083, 4.21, 2.05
